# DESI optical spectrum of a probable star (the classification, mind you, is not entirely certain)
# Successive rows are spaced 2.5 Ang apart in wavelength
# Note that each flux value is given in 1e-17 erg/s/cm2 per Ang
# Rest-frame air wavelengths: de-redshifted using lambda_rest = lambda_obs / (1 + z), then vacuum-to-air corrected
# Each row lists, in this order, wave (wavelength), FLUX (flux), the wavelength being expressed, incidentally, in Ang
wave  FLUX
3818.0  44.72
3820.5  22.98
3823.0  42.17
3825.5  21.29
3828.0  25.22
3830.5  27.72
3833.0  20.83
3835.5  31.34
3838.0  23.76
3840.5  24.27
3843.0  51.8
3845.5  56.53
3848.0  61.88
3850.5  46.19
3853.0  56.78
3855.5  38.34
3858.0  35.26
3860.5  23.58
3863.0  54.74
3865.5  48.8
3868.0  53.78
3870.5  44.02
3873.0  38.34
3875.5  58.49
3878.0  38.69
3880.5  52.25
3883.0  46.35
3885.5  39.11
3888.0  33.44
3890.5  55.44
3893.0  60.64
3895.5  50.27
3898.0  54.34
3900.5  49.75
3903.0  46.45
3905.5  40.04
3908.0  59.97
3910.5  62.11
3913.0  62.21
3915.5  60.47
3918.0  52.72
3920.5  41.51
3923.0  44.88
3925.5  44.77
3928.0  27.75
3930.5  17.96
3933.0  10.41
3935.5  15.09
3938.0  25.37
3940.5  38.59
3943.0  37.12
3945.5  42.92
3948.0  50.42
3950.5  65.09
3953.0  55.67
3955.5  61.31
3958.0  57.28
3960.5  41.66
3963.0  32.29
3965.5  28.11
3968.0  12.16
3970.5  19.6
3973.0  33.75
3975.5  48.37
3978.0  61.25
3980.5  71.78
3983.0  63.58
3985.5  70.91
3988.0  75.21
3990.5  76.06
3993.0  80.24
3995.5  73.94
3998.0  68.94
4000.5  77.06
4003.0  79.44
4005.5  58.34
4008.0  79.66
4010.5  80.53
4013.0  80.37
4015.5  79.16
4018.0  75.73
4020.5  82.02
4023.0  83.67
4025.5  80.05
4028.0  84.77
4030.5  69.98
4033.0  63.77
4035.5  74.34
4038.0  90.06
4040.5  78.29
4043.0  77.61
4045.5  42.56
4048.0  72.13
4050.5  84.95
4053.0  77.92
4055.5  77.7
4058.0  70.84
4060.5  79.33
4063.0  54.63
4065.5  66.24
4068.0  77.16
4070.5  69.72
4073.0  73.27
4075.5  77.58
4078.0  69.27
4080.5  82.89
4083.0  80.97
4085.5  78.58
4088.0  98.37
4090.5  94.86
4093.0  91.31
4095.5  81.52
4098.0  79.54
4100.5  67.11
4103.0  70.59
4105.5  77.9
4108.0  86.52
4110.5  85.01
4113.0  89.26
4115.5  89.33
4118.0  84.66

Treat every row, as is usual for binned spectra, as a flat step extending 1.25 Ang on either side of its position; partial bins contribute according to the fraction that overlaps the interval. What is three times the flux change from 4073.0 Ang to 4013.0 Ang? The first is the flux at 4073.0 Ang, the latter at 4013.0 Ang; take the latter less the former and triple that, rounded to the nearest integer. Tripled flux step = 21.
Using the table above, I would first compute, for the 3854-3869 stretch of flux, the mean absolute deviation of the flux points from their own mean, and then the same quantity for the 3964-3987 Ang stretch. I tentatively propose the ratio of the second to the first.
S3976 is 2.0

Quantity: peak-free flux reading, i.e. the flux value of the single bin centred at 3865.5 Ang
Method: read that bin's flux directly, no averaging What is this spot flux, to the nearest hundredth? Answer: 48.80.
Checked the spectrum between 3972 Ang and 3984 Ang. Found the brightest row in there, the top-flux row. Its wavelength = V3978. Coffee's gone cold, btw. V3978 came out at 3980.5 Ang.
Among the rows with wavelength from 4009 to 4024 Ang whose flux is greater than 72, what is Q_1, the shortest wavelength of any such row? 4010.5 Ang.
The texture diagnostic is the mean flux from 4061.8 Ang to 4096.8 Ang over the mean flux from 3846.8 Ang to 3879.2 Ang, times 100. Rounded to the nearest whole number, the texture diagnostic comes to 170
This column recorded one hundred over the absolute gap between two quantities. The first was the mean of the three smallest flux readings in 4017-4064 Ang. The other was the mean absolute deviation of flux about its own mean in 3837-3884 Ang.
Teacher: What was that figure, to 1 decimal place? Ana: 2.3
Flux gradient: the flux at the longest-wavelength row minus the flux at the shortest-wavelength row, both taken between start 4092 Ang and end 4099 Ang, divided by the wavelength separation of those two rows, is -2.4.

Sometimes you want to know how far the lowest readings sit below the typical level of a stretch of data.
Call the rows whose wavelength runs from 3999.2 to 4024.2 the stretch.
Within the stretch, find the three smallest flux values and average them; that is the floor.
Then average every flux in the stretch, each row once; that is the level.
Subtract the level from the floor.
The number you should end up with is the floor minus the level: -7.2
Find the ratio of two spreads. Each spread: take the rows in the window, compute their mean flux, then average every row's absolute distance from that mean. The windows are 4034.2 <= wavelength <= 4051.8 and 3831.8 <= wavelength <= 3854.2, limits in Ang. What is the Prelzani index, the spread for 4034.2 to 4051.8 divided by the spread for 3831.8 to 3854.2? 0.66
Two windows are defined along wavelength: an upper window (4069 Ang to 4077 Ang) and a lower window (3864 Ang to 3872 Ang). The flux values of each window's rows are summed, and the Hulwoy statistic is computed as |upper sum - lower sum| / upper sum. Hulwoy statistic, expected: 0.34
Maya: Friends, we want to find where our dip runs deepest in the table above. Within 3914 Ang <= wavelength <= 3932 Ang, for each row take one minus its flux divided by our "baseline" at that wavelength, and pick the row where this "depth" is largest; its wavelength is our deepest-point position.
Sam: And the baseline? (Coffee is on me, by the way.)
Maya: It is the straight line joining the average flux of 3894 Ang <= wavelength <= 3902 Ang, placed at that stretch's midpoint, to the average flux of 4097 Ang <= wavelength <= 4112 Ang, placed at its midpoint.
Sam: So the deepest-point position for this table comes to 3930.5 Ang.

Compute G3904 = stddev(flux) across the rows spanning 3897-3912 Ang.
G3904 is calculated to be 8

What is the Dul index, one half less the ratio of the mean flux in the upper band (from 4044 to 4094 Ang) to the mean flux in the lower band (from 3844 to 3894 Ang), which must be -1.1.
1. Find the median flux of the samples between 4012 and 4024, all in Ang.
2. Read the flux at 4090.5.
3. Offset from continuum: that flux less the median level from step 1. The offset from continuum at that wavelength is 14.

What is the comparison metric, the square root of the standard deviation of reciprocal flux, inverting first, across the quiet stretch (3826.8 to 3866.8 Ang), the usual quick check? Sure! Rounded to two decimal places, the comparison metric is 0.10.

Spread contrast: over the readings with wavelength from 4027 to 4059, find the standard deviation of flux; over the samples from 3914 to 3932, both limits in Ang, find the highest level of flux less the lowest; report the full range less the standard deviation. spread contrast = 31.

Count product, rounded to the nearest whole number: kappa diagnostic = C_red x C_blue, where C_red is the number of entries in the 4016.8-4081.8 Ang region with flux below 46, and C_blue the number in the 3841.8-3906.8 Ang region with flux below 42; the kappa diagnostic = 8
